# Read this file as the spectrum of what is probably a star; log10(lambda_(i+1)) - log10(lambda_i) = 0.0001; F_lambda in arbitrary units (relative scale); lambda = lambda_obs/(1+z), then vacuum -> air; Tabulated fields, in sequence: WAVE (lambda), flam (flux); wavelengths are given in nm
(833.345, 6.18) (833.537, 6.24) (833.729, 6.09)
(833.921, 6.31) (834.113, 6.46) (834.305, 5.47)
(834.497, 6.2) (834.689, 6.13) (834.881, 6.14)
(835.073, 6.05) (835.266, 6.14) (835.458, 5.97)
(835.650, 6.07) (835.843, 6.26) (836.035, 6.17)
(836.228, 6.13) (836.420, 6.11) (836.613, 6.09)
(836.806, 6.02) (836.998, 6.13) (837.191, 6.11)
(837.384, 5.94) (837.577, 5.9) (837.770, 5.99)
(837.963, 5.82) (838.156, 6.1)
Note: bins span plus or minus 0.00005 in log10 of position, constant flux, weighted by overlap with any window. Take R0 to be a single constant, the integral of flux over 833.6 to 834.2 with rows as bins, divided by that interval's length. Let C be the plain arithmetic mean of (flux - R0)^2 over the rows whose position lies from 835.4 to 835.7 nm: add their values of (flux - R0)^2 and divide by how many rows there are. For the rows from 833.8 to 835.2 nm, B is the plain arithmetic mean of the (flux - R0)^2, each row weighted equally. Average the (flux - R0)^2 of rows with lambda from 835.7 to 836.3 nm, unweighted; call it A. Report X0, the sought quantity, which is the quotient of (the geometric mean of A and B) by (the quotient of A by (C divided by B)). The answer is 1.9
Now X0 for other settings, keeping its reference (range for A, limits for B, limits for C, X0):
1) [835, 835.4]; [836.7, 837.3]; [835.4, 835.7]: 1.8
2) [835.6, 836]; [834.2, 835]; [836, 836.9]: 0.5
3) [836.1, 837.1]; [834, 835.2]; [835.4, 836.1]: 0.6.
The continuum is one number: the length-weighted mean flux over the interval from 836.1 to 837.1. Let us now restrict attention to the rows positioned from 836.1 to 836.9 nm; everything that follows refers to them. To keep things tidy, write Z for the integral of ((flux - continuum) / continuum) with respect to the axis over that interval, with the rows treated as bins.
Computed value -0.001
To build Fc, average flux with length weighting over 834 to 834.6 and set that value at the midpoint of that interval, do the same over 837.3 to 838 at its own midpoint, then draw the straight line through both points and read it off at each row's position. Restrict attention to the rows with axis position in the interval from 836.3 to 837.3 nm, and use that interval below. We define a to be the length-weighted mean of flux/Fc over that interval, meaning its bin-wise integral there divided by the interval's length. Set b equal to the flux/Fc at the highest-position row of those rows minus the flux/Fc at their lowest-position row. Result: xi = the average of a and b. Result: 0.514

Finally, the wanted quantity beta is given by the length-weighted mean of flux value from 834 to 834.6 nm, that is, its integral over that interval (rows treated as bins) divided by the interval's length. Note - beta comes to 6.06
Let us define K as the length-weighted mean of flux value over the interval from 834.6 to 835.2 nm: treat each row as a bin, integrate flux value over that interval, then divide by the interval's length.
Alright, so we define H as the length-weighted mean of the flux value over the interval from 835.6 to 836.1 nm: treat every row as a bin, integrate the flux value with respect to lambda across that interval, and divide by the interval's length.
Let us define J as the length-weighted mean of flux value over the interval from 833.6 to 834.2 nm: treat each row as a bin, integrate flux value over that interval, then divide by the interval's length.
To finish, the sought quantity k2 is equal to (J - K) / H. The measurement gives 0.028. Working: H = 6.17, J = 6.28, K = 6.11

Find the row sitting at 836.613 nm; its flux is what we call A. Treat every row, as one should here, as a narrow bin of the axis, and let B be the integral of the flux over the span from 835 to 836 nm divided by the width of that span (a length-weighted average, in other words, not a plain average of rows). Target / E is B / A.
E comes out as 1.00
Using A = 6.09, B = 6.103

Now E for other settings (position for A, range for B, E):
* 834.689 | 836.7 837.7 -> 0.98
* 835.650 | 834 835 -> 1.00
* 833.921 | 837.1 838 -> 0.94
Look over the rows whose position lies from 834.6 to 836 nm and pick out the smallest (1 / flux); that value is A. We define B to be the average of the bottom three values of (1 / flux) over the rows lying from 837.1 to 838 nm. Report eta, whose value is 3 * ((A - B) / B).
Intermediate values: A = 0.160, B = 0.1663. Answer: -0.12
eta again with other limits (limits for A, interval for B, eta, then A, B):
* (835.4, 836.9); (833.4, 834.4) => 0.04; 0.160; 0.1578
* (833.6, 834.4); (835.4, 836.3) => -0.13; 0.155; 0.1617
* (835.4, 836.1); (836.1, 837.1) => -0.07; 0.160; 0.1633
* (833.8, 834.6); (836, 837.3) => -0.15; 0.155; 0.1628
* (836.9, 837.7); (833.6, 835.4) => 0.09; 0.163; 0.1582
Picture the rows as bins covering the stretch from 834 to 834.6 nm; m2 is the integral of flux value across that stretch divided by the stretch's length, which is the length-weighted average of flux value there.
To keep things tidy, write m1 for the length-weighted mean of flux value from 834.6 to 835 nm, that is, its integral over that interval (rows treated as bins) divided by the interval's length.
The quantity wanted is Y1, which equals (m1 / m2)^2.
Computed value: 1.027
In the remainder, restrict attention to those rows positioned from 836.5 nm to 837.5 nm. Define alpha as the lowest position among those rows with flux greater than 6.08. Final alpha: 836.613 nm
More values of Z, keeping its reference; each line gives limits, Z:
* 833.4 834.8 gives 0.008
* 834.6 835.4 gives 0.001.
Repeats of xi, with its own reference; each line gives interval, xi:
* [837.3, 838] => 0.492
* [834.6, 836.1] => 0.517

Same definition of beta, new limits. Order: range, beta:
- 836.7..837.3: 6.08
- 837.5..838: 5.91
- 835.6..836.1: 6.17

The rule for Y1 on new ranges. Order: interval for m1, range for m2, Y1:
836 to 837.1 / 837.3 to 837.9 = 1.058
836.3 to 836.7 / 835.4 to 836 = 0.996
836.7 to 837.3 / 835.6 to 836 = 0.970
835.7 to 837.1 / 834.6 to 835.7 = 1.013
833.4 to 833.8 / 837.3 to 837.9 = 1.081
